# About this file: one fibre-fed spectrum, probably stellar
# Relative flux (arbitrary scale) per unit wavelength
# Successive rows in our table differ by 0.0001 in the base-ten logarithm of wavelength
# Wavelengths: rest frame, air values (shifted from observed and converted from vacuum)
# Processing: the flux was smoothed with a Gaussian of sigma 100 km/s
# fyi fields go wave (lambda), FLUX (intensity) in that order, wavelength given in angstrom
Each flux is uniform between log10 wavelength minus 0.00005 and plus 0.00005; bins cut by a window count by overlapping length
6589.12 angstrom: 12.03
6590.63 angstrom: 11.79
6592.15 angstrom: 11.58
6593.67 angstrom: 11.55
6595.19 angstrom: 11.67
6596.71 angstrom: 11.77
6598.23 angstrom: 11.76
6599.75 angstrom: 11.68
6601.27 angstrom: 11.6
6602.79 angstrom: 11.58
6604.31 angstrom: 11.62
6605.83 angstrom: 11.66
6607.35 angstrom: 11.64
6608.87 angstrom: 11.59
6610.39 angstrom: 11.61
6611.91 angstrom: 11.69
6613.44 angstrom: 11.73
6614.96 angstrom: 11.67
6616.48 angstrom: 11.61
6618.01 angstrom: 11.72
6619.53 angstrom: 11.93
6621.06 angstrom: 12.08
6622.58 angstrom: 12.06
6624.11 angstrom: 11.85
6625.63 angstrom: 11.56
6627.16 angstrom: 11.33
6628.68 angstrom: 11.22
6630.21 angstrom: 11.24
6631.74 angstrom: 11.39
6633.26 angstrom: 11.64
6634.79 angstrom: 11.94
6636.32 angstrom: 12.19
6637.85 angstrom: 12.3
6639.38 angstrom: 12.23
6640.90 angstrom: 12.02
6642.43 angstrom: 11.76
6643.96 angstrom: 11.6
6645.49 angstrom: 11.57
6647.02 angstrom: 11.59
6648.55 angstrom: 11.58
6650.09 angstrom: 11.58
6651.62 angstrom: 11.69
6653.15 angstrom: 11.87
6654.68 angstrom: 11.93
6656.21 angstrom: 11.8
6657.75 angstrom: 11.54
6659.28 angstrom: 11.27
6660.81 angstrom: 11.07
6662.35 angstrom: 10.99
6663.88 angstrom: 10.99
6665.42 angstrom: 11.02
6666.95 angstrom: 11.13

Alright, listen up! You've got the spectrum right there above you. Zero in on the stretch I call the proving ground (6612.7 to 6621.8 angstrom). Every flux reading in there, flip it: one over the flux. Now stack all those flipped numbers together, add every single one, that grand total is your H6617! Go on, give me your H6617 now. 0.509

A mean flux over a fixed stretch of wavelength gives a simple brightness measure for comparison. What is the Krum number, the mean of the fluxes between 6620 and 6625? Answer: 12.0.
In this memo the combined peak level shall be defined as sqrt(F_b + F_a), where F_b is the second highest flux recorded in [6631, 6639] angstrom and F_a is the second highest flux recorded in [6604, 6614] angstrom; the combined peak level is 4.887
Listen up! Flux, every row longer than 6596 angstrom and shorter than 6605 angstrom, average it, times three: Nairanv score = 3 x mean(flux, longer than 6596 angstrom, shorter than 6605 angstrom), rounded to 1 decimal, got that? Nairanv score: 35.0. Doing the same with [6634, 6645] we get 36.0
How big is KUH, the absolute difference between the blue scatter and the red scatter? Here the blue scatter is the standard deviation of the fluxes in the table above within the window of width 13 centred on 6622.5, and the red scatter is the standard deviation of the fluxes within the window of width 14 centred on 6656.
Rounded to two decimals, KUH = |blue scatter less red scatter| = 0.04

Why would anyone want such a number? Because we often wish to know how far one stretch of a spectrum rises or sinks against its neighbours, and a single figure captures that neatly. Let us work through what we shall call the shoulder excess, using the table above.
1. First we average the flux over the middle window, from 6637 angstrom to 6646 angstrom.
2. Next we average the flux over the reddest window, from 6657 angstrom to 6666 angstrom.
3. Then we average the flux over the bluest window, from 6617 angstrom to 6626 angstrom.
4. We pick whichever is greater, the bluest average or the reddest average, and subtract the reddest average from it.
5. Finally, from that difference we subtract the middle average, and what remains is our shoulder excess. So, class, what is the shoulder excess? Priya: -11.2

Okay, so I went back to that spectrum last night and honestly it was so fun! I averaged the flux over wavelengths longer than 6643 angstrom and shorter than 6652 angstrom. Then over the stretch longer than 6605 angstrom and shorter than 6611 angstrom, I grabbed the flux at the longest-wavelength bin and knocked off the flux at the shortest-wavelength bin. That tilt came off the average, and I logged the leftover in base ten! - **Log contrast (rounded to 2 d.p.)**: 1.07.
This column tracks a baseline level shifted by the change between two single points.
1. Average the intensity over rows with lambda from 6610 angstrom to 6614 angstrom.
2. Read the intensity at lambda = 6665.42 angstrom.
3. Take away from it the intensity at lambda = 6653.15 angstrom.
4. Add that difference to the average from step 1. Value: 10.8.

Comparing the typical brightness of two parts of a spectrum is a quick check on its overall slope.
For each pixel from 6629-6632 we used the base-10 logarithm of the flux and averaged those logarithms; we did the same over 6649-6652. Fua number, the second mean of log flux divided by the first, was 1.01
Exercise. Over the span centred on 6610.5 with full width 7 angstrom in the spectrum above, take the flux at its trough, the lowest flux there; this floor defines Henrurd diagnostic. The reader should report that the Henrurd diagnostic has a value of 11.59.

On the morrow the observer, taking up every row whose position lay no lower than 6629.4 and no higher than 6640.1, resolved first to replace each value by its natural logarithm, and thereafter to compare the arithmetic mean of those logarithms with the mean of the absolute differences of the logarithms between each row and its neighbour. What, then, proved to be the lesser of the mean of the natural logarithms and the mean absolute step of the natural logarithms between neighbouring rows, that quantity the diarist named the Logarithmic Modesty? 0.016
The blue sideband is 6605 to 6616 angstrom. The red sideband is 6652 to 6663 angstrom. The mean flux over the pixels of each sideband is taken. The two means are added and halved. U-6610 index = 11.6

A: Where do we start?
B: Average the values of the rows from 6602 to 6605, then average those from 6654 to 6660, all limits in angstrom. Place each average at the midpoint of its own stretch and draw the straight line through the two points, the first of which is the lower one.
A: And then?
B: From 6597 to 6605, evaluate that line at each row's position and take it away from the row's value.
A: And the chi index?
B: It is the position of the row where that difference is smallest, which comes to 6602.79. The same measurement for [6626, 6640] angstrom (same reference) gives 6628.68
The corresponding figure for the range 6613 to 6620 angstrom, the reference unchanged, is 6616.48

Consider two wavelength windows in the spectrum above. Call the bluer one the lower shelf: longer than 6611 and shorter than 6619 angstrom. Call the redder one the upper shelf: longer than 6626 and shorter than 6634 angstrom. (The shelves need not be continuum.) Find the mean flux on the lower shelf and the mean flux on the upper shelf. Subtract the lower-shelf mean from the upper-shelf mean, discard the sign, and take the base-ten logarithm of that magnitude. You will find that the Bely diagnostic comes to -0.5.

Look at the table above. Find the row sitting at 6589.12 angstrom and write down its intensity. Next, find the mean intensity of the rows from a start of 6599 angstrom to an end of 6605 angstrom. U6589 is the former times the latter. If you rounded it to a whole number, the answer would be 140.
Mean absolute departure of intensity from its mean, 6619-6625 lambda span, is 0.090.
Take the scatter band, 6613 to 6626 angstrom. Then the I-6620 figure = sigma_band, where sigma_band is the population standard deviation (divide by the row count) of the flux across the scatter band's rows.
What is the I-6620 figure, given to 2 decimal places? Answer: 0.18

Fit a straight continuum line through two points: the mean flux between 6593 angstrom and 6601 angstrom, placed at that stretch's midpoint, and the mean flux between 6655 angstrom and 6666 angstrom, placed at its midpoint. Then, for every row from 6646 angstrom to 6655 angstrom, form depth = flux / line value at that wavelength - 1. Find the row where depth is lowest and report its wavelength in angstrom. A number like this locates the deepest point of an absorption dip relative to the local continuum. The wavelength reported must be 6647.02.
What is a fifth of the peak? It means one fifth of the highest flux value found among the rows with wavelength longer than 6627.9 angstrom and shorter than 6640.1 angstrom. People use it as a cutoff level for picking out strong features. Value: 2.46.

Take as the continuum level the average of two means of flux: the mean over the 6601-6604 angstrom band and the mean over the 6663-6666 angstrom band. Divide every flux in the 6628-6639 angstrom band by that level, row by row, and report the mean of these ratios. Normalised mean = 1.04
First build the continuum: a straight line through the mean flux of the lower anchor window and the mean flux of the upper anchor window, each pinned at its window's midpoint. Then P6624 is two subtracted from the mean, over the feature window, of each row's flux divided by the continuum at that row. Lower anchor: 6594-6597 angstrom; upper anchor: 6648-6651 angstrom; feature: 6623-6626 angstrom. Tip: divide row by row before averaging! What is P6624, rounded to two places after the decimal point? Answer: -0.99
